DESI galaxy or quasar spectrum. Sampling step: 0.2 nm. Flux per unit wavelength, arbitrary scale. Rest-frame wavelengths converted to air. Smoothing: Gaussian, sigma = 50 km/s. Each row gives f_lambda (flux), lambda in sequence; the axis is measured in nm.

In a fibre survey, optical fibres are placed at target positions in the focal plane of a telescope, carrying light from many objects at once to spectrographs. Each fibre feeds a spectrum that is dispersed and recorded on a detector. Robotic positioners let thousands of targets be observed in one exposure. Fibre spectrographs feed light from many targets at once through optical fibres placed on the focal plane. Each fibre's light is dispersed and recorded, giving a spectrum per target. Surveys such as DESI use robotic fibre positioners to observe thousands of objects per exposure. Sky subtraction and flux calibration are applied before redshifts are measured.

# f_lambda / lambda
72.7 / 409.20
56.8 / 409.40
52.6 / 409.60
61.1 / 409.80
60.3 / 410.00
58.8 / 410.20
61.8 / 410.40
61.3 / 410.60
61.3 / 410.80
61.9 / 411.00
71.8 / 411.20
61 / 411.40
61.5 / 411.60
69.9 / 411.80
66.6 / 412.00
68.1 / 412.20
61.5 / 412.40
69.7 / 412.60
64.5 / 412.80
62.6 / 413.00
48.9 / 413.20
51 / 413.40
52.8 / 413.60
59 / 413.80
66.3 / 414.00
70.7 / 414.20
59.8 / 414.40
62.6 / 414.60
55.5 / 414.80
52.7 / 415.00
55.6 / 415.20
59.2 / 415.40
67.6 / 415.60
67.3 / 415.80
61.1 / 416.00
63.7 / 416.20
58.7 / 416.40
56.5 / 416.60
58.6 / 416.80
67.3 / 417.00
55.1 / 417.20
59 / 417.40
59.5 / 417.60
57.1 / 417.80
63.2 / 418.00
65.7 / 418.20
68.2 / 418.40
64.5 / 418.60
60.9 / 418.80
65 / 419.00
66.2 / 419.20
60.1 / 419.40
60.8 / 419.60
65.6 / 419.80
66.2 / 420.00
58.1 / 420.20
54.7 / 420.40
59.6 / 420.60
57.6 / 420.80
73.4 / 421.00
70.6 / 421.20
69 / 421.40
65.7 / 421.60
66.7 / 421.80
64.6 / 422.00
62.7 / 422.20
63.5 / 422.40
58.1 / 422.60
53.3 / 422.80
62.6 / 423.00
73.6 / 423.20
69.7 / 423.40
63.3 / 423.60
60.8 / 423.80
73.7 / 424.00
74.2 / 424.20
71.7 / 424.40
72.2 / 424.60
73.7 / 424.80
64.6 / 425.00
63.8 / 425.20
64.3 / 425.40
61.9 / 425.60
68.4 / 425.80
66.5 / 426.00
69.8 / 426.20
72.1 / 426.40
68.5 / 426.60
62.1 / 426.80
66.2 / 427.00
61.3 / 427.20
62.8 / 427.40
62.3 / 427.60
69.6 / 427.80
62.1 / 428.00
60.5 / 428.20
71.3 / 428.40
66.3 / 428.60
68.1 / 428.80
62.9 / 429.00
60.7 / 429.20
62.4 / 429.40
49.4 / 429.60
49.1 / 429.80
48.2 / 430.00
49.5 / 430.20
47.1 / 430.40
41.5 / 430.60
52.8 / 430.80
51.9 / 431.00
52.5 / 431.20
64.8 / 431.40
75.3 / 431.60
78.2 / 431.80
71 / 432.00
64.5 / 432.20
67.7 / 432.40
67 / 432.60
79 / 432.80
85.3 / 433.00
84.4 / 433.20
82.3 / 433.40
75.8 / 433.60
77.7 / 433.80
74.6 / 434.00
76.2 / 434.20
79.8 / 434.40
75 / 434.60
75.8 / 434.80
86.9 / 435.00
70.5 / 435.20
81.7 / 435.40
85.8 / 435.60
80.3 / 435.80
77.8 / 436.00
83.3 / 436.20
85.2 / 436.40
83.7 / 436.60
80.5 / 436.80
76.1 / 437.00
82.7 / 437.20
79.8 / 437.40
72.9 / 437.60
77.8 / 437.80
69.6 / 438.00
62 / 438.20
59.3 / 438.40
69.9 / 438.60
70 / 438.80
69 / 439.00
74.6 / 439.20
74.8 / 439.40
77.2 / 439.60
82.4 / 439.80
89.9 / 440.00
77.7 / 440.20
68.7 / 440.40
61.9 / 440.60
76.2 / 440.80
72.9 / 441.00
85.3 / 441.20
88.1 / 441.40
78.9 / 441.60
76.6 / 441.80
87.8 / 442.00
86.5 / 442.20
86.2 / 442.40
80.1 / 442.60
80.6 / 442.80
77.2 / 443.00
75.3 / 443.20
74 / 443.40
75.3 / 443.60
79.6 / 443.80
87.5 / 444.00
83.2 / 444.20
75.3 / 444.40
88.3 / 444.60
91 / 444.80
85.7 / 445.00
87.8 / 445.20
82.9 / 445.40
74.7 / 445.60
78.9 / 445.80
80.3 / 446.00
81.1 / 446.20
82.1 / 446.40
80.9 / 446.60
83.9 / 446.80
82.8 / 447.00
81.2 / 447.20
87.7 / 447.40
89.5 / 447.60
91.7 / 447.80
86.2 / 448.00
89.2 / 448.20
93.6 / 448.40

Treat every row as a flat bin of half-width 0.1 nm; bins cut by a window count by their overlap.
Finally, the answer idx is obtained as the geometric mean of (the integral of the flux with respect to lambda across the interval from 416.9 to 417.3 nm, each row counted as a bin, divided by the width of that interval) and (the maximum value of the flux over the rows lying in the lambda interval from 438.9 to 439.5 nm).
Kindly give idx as 68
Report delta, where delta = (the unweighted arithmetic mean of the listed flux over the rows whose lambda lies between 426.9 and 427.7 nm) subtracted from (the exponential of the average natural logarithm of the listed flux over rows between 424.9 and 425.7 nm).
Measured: 0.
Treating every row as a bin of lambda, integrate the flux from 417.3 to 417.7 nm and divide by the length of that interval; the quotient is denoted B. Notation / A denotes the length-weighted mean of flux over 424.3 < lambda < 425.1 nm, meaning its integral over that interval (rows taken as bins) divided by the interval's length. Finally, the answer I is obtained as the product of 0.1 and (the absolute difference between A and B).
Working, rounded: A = 71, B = 59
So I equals 1.1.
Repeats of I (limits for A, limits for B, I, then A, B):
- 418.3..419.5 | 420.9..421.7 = 0.6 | 64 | 70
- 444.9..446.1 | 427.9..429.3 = 1.7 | 82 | 65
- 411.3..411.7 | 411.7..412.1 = 0.7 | 61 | 68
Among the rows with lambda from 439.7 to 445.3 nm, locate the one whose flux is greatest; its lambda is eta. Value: 444.80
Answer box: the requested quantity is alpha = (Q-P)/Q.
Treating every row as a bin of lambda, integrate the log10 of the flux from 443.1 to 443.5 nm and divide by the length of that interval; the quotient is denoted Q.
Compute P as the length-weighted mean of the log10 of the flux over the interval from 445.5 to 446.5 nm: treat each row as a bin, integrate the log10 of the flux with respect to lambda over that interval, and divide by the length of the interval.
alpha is -0.014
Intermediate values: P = 1.90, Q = 1.87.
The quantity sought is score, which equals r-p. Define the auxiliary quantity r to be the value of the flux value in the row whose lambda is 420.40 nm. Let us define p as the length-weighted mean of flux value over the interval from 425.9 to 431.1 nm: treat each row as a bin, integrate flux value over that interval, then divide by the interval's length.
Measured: -5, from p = 60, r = 54.7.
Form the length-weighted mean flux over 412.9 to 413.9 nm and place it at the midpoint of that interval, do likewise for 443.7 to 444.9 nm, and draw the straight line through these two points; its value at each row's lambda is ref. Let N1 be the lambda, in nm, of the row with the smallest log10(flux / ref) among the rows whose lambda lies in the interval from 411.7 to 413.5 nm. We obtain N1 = 413.20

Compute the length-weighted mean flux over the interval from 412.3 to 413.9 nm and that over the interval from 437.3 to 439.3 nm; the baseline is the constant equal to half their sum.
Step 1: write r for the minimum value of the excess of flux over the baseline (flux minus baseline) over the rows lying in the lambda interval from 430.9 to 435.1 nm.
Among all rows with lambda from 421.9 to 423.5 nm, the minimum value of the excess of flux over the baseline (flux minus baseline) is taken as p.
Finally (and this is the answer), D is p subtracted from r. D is -1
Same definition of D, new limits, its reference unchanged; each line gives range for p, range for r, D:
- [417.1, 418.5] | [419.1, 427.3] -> -2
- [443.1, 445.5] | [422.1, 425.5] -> -21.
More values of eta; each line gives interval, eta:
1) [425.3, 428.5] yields 426.40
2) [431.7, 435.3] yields 435.00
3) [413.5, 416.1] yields 414.20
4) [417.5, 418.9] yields 418.40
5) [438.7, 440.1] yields 440.00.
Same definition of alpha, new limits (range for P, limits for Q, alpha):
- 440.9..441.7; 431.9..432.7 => -0.043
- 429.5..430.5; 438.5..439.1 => 0.084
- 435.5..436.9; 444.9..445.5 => 0.008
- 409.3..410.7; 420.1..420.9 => -0.006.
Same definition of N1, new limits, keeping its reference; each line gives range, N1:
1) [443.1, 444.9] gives 443.40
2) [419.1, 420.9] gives 420.40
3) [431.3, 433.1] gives 432.20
